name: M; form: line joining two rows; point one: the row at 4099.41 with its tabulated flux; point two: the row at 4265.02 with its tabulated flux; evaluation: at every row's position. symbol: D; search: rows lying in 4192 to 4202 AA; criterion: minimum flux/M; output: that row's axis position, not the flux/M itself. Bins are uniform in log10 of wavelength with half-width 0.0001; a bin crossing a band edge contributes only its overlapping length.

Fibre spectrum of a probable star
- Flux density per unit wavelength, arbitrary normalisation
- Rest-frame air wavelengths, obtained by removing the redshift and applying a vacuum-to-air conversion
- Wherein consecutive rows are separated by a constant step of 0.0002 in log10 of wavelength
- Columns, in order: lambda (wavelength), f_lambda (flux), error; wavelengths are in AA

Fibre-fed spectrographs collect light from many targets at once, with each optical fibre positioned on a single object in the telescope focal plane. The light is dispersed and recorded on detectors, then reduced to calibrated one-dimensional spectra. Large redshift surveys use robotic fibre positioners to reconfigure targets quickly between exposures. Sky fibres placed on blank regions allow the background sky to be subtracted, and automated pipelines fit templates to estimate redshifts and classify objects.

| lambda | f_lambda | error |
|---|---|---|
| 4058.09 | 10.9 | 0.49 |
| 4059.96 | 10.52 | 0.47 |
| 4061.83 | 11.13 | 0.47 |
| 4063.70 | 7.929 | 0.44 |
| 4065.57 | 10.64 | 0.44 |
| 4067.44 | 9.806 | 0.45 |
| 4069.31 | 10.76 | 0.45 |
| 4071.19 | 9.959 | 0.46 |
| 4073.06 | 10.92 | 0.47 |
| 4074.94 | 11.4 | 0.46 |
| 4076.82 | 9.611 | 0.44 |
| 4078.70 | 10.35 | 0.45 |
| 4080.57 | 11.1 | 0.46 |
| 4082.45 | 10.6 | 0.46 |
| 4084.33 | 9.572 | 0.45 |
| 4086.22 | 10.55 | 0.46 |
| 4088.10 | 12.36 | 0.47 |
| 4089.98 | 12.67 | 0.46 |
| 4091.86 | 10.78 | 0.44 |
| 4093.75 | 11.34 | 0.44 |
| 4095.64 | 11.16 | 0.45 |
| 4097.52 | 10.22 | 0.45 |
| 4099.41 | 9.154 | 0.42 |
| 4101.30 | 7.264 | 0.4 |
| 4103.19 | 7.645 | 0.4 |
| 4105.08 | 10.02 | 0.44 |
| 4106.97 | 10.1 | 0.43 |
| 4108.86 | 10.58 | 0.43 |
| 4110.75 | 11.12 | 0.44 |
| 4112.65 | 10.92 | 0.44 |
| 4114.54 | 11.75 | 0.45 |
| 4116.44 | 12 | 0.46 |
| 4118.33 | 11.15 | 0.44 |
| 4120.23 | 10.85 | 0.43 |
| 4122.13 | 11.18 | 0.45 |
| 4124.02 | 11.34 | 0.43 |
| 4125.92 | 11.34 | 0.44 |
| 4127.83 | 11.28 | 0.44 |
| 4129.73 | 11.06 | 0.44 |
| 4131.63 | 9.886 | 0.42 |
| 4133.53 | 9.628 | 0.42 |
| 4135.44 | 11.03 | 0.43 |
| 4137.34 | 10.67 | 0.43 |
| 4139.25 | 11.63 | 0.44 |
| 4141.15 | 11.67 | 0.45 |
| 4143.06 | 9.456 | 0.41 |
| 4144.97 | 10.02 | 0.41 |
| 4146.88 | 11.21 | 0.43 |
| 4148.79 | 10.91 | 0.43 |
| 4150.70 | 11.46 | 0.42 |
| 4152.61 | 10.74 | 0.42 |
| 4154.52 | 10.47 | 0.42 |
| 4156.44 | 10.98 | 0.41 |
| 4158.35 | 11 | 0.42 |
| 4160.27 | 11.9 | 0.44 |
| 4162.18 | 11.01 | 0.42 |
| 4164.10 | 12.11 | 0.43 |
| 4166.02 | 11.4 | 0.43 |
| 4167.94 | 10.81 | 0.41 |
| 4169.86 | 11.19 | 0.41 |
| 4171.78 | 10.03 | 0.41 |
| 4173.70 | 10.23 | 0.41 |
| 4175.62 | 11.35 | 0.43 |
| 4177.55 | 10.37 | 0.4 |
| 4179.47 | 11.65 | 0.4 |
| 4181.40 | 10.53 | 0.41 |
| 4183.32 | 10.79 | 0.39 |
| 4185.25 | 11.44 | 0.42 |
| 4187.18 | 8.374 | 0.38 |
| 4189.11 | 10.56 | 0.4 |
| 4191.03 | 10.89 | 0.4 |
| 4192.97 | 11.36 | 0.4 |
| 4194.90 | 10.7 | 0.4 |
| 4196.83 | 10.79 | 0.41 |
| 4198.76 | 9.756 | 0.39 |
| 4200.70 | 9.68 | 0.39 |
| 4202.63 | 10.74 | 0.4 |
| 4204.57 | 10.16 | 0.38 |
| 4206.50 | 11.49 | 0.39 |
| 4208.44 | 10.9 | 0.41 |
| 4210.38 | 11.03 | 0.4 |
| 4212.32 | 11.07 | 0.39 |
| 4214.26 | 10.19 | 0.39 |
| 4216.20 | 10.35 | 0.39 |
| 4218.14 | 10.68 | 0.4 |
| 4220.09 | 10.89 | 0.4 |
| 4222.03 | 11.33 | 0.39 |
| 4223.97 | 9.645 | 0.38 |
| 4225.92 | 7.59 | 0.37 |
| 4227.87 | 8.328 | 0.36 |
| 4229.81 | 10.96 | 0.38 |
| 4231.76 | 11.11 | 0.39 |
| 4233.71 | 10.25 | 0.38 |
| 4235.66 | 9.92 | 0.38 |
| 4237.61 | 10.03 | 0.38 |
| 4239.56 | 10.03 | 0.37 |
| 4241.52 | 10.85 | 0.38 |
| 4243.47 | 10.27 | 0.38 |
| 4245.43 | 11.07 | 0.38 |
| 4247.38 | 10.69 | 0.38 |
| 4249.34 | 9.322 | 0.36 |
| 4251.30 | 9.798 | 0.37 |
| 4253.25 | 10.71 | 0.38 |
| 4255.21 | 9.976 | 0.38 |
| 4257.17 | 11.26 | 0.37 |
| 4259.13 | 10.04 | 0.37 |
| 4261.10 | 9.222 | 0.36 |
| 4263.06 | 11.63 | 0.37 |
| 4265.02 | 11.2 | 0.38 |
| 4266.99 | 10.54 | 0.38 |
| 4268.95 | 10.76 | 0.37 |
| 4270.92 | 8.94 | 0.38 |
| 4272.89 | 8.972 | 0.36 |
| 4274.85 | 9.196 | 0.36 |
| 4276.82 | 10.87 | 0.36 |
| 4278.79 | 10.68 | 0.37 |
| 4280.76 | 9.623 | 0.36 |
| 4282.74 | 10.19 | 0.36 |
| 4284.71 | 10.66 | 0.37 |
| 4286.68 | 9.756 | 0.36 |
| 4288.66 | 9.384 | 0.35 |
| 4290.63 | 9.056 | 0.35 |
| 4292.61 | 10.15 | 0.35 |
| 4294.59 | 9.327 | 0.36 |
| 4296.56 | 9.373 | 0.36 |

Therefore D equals 4200.70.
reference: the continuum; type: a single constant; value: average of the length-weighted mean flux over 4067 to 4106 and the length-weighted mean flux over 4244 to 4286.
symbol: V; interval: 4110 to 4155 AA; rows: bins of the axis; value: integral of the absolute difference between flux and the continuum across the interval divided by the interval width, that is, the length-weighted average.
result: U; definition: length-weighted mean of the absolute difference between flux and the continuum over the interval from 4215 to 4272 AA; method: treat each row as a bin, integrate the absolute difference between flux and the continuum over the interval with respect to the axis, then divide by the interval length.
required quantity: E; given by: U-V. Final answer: -0.1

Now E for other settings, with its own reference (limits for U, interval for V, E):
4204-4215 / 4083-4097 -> -0.4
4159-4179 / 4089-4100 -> -0.2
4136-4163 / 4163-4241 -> 0.1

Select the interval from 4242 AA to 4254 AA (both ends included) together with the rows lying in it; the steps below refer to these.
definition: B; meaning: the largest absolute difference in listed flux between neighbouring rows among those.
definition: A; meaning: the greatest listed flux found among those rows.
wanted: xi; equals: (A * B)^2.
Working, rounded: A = 11.07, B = 1.4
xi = 229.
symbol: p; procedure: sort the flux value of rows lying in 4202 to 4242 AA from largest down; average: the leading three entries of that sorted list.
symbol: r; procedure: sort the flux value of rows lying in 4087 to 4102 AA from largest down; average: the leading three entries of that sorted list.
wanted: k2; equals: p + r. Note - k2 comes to 23.4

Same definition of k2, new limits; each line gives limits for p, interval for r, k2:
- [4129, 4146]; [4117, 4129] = 22.8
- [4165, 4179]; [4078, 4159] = 23.7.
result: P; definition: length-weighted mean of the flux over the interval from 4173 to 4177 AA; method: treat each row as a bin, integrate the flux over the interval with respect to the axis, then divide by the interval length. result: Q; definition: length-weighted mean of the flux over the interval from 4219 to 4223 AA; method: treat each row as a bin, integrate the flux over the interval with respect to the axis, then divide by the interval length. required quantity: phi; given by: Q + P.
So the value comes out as 21.9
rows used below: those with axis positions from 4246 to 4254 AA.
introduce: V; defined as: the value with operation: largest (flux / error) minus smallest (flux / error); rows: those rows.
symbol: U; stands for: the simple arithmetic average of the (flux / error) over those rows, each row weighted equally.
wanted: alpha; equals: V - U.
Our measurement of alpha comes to -24.9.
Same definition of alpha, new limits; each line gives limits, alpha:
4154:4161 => -24.1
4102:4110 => -17.0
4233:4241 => -25.6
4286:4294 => -24.1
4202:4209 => -24.5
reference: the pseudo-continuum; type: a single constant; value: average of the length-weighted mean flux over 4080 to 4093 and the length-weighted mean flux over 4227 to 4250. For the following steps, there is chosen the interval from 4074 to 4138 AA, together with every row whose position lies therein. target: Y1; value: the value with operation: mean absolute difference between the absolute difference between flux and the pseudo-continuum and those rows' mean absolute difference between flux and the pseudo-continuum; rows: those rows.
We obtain 0.54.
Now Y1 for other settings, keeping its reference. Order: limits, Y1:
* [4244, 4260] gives 0.32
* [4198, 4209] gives 0.32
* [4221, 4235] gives 0.88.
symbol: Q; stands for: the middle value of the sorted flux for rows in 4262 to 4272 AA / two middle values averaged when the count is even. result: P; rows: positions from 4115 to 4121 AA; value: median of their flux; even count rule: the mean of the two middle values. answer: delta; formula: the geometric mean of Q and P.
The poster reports 11.0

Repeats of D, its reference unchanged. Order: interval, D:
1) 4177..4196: 4187.18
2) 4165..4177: 4171.78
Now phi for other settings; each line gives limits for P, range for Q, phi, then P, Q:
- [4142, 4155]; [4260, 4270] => 21.3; 10.6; 10.6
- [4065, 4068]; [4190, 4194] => 21.3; 10.2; 11.1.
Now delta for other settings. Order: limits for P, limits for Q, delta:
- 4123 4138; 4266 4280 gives 10.8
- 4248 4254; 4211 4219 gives 10.2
